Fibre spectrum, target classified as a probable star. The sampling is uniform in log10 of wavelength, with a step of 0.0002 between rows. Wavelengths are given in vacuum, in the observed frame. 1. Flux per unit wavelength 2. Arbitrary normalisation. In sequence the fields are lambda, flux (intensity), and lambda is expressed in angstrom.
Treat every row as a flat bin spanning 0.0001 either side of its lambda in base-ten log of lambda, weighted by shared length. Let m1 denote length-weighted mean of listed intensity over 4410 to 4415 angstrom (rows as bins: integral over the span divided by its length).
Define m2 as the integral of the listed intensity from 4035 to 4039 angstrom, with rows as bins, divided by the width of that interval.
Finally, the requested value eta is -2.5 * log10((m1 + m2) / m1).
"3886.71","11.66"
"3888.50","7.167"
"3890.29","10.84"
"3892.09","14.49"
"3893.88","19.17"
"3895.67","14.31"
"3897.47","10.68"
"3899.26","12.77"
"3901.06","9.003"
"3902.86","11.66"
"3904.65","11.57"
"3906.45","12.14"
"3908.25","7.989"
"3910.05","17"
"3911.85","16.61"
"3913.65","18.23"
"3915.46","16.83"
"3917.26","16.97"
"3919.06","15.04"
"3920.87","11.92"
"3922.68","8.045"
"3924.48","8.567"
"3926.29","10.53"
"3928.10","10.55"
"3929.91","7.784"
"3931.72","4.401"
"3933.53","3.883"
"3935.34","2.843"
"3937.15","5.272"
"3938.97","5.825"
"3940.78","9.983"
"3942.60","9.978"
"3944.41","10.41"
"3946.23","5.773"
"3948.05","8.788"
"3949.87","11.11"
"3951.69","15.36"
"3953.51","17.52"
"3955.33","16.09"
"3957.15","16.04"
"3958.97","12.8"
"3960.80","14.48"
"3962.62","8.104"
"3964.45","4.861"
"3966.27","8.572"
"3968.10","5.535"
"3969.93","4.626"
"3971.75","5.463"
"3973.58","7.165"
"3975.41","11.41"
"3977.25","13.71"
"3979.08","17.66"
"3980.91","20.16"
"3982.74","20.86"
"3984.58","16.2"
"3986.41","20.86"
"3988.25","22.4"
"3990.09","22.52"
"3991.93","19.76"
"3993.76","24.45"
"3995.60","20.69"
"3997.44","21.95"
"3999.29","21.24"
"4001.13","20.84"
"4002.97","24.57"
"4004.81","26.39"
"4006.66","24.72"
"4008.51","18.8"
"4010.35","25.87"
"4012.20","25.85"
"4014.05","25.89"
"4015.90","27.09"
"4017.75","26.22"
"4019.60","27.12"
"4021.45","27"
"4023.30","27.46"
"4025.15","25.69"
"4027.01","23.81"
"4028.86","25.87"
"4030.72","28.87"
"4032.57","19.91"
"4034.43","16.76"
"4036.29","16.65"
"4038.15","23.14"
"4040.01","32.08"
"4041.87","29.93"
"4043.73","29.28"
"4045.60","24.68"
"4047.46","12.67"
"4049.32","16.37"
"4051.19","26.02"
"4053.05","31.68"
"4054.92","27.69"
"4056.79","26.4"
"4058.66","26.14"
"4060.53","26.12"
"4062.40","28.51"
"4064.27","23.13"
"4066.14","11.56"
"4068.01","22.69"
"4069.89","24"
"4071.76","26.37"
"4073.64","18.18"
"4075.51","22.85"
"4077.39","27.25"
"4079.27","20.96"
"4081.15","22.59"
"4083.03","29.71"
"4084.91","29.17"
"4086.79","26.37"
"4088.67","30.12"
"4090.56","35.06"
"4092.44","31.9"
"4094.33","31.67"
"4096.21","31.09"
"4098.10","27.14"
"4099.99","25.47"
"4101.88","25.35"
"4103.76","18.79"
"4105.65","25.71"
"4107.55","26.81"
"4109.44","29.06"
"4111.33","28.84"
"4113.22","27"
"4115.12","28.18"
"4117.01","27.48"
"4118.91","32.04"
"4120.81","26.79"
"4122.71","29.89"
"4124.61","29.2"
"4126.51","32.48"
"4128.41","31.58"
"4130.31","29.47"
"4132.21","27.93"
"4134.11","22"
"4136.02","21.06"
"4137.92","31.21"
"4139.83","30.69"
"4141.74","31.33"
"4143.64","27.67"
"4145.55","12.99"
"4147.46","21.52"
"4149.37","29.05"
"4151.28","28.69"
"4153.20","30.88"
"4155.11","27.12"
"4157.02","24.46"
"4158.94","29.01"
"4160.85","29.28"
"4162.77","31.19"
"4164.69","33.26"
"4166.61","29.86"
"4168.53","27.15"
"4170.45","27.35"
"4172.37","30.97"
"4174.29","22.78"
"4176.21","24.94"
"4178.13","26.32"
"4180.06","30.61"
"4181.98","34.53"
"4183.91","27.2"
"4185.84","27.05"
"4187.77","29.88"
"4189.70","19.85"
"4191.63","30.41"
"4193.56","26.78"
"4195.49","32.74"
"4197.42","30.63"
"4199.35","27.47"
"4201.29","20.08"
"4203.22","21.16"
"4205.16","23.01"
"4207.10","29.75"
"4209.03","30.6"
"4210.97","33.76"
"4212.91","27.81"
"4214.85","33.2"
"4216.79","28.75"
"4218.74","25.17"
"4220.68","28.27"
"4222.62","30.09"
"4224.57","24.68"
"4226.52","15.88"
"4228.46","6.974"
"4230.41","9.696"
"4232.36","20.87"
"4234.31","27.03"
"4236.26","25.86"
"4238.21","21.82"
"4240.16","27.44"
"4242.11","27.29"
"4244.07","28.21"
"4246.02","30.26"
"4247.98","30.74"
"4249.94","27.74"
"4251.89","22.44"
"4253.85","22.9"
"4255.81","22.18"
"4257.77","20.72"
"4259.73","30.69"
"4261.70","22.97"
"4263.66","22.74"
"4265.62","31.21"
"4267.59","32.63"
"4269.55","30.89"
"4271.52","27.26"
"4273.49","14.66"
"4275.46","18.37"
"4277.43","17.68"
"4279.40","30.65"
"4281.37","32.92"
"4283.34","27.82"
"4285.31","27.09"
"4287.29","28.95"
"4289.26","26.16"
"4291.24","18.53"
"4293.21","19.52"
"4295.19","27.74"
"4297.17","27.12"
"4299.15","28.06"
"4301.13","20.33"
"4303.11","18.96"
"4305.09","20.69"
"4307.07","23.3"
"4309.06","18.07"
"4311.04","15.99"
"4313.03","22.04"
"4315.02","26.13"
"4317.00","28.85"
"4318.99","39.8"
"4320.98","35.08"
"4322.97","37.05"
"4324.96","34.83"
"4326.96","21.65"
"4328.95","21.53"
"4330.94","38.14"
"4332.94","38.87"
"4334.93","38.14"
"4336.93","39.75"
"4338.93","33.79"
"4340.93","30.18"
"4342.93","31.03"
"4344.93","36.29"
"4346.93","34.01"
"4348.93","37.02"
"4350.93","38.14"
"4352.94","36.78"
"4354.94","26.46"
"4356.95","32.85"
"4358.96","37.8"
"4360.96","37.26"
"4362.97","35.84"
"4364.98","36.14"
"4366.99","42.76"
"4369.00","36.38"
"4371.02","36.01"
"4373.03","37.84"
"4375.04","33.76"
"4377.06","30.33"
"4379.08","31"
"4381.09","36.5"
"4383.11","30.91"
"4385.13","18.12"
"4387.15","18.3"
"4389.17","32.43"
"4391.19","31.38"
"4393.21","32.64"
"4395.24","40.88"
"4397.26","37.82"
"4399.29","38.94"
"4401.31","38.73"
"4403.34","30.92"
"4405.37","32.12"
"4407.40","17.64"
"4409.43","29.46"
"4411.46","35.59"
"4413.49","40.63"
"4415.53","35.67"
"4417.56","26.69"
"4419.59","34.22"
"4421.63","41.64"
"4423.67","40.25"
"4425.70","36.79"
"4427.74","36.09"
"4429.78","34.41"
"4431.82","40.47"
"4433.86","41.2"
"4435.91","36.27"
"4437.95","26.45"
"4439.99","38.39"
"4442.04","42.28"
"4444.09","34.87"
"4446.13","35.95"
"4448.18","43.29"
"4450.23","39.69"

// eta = -0.5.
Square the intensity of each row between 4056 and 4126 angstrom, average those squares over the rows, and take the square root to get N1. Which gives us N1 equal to 27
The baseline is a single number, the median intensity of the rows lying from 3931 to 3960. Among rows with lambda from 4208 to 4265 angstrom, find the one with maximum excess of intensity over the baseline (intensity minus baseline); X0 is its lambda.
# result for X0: 4210.97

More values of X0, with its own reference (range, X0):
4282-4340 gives 4318.99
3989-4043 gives 4040.01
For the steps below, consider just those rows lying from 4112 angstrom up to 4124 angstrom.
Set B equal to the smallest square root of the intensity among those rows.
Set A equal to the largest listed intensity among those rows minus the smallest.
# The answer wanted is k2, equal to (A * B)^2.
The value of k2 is 738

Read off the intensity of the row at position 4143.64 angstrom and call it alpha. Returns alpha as 27.67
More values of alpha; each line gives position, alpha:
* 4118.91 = 32.04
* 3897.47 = 10.68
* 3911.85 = 16.61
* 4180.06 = 30.61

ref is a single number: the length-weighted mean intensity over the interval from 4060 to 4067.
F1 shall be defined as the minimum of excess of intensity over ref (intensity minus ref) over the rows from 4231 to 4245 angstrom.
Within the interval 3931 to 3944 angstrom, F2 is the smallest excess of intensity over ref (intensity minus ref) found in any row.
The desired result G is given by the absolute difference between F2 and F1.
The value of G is 18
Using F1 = -1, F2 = -19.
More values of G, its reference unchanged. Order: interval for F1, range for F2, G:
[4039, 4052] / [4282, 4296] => 6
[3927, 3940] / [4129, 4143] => 18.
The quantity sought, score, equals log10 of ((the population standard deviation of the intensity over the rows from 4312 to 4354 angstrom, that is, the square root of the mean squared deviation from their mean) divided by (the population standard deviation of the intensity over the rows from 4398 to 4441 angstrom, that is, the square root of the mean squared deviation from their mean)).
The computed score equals 0.00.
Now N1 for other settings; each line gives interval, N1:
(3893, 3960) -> 12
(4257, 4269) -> 27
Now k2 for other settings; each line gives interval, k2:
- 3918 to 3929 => 394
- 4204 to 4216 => 2659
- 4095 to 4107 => 2843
